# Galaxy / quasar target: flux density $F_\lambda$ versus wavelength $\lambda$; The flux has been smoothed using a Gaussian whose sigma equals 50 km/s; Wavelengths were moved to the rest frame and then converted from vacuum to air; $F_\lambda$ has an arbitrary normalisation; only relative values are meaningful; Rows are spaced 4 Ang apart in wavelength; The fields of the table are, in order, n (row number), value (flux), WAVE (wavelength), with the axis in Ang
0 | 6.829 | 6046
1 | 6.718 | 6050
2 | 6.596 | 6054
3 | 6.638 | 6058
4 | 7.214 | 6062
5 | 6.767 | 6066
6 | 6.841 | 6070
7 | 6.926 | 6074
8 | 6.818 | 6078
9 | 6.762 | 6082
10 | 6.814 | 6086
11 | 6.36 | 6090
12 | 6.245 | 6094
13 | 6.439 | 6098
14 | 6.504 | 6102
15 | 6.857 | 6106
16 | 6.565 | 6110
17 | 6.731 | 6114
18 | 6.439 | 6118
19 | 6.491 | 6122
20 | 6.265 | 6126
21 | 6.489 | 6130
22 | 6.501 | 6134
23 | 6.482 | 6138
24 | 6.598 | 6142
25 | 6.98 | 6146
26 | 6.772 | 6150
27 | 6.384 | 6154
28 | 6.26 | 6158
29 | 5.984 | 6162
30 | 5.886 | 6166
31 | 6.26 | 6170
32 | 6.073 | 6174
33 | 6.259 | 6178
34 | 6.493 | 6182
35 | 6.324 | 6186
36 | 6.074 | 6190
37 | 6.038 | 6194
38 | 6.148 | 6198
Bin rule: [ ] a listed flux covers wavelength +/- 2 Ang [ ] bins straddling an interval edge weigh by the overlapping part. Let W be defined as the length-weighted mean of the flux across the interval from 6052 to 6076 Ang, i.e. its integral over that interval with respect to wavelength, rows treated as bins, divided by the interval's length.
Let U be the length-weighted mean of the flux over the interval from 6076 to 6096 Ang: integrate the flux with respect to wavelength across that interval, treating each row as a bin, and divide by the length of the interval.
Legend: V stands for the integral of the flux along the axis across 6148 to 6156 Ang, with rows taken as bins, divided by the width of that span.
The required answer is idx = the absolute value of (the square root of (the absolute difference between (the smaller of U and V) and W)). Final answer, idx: 0.5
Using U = 6.60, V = 6.58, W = 6.8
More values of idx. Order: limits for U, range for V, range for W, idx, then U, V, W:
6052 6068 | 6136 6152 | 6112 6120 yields 0.4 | 6.80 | 6.71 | 6.6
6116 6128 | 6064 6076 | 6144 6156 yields 0.6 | 6.40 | 6.84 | 6.7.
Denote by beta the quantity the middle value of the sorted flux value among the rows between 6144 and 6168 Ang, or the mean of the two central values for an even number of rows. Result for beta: 6.32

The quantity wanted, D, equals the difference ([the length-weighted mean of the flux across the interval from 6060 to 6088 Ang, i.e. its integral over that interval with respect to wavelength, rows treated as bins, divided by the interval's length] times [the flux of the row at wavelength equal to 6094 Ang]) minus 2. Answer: 40.9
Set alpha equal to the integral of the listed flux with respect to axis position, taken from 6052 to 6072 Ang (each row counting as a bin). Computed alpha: 136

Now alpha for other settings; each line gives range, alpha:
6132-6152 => 133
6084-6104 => 129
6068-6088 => 137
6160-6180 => 122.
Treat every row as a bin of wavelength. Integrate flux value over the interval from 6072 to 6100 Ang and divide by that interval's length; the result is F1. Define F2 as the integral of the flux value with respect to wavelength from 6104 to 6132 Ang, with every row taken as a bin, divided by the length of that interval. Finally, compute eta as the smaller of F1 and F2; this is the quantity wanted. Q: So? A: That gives 6.55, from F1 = 6.62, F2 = 6.55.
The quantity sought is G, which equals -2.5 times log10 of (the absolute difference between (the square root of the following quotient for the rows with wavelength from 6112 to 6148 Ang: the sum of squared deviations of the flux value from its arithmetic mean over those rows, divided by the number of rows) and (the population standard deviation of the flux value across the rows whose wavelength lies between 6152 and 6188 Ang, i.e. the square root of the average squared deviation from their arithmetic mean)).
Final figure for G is 5.5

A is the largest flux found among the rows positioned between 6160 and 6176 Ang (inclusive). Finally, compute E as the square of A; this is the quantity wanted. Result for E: 39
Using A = 6.26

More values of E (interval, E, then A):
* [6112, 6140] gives 45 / 6.731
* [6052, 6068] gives 52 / 7.214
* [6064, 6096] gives 48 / 6.926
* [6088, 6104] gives 42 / 6.504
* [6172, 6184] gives 42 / 6.493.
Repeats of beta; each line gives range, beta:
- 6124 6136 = 6.49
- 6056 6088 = 6.82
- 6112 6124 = 6.49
